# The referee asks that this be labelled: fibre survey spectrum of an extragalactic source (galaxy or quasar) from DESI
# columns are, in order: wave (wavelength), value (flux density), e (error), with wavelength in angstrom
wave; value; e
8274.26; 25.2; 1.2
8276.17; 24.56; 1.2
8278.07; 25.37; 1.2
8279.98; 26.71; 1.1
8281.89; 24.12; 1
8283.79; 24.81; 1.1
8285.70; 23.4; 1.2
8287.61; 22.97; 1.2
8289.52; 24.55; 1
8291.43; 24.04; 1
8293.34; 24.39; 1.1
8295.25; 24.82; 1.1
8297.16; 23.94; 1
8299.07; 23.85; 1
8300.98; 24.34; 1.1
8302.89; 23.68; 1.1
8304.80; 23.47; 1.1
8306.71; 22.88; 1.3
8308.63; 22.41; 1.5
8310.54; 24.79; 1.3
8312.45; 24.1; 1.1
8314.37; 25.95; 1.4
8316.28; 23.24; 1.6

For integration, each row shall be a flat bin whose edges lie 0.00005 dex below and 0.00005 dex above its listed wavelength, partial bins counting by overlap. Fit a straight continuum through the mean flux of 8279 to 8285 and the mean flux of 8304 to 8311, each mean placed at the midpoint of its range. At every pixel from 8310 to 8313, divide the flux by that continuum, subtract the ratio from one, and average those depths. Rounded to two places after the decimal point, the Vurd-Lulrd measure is -0.06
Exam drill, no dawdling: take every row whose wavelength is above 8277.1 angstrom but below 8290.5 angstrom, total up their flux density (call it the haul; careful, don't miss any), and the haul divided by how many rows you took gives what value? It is 24.6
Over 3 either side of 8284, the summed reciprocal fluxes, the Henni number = 0.125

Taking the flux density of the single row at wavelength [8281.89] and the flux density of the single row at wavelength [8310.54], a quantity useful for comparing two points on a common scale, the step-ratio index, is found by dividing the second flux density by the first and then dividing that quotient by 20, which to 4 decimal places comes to 0.0514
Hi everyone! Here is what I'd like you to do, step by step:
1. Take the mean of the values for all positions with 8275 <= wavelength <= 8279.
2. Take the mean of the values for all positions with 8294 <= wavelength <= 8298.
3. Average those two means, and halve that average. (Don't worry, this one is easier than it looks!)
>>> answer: 12.34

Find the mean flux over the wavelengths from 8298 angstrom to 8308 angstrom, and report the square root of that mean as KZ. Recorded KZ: 4.86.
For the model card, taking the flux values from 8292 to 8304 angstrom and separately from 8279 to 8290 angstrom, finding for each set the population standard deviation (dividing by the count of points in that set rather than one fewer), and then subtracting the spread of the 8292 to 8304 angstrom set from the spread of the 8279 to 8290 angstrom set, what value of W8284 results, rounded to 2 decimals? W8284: 0.81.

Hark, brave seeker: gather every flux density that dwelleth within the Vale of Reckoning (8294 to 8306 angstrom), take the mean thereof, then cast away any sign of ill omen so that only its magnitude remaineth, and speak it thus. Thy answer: 24.0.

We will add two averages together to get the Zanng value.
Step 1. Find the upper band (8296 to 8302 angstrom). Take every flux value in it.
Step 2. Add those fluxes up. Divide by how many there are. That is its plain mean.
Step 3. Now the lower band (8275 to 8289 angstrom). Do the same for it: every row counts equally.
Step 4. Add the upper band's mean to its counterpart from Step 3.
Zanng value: 48.6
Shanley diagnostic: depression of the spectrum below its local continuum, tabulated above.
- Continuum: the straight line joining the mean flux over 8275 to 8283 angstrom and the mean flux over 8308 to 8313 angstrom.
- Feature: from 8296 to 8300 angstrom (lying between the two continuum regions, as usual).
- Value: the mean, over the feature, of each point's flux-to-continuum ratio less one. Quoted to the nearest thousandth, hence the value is -0.018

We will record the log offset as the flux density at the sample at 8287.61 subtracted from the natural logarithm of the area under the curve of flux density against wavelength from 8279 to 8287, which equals -17.7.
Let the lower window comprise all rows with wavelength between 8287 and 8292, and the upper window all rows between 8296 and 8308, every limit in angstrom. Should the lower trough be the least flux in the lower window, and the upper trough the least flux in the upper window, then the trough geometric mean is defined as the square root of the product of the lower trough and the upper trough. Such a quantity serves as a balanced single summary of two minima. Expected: 22.9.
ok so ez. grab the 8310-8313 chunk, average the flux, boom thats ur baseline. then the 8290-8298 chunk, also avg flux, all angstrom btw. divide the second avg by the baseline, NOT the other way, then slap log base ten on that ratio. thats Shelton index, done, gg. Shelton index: -0.003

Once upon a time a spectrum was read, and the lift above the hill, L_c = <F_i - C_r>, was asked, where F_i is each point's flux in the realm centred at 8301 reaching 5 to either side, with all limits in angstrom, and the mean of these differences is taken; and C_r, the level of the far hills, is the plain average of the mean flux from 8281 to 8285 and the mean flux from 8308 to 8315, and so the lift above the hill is -0.53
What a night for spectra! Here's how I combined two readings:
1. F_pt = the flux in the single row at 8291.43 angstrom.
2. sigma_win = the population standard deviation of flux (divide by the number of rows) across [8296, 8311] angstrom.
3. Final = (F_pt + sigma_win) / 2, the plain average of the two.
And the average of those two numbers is 12.4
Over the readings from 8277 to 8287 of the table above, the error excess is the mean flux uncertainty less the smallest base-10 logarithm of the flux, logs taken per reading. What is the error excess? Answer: -0.25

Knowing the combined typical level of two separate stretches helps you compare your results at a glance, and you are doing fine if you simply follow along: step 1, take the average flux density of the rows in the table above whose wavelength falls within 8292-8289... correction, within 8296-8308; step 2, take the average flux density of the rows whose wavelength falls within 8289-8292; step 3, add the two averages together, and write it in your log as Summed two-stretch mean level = 48.0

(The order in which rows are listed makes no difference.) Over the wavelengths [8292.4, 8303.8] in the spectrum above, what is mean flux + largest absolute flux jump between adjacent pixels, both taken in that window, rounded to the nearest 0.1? 25.1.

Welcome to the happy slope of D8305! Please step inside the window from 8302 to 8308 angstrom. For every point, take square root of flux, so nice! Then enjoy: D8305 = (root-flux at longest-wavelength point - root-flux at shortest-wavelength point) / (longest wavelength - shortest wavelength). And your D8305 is -0.022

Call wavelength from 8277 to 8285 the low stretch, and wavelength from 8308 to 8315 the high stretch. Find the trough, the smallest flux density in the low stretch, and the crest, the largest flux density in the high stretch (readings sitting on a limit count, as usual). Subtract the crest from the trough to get -1.8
